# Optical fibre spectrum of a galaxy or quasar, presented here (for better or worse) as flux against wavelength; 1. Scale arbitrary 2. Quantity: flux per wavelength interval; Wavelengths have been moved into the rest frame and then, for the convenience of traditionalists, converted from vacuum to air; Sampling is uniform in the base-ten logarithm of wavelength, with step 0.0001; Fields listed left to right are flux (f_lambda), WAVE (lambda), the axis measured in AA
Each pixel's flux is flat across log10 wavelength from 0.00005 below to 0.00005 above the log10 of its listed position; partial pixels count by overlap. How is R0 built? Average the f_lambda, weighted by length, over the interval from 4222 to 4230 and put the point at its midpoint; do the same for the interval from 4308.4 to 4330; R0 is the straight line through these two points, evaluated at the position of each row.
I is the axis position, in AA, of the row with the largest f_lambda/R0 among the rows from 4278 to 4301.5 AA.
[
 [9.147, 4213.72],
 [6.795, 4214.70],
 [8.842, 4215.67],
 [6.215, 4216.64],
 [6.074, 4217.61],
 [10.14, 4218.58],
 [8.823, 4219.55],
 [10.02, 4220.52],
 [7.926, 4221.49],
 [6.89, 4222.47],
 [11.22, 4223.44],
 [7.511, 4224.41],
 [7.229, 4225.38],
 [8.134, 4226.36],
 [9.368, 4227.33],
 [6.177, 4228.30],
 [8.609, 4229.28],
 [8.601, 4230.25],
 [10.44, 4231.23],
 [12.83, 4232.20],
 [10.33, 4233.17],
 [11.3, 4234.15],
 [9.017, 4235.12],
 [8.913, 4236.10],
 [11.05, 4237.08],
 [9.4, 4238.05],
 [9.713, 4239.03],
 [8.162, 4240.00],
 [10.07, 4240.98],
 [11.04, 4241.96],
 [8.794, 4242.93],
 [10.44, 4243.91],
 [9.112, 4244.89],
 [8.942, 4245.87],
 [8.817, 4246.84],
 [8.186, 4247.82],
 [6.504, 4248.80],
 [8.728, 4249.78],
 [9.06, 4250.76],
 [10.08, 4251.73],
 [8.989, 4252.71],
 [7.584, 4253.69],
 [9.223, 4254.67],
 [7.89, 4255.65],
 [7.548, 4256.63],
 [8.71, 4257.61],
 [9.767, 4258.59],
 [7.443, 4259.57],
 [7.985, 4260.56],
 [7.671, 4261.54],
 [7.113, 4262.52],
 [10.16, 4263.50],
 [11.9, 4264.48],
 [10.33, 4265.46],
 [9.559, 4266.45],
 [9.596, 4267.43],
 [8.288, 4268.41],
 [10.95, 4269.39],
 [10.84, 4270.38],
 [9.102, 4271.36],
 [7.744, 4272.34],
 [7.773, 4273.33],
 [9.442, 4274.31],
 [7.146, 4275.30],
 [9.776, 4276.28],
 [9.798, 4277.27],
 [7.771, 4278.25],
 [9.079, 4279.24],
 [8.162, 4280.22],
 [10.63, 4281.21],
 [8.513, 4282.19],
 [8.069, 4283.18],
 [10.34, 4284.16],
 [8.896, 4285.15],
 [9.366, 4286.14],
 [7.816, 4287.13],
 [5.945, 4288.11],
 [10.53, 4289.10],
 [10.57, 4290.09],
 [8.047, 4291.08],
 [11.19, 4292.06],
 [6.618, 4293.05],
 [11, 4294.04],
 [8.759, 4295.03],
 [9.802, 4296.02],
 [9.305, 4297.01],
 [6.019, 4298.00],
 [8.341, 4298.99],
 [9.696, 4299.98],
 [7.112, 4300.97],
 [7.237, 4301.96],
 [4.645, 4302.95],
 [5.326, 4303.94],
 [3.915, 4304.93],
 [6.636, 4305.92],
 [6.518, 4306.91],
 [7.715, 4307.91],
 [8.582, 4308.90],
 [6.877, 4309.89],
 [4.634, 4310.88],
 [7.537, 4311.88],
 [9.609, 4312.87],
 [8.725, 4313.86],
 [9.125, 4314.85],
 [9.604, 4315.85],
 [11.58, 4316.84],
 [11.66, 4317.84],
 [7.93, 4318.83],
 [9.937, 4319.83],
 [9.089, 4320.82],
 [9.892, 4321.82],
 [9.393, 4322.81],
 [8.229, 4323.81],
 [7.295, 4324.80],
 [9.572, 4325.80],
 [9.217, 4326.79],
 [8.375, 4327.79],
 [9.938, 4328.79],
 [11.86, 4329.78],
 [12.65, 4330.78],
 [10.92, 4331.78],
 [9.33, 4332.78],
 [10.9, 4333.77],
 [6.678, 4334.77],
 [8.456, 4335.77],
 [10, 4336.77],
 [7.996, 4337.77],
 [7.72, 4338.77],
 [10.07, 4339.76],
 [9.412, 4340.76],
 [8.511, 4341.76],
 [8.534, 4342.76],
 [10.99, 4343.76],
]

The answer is 4292.06 AA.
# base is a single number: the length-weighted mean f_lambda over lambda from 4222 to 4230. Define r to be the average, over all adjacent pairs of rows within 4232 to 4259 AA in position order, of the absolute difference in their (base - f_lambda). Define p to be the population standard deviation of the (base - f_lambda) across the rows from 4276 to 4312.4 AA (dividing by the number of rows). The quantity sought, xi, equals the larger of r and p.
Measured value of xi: 1.85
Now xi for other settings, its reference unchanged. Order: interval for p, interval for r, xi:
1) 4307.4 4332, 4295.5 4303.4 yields 1.82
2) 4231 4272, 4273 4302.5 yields 1.94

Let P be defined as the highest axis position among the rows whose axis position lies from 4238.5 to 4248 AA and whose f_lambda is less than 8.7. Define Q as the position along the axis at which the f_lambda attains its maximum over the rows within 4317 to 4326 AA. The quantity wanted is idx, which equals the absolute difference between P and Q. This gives 70.0 AA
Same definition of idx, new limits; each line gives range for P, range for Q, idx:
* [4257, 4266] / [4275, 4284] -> 18.7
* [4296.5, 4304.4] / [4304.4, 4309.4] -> 5.0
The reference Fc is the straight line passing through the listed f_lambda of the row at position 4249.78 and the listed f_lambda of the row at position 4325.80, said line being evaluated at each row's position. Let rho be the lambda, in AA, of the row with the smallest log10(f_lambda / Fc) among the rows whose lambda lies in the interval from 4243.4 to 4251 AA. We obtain 4248.80 AA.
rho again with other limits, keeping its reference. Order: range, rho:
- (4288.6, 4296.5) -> 4293.05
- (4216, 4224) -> 4217.61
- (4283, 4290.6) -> 4288.11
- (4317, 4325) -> 4324.80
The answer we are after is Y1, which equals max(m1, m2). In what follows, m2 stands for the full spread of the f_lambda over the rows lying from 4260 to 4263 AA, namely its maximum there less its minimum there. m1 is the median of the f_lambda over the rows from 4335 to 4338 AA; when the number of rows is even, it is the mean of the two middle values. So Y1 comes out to 8.5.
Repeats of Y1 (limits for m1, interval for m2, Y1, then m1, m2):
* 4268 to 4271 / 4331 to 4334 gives 10.8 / 10.8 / 1.6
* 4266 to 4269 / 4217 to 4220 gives 9.6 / 9.6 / 4.1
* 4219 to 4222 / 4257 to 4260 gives 8.8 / 8.8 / 2.3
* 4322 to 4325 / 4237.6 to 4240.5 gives 8.2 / 8.2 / 1.6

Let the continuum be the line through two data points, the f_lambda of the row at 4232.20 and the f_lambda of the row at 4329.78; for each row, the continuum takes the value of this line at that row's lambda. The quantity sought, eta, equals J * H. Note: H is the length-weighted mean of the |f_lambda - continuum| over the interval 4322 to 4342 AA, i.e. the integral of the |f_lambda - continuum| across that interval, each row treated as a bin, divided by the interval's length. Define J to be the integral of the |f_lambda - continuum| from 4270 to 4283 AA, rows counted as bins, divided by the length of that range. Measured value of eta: 9.1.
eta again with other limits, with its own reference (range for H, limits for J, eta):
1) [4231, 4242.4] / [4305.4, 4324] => 8.9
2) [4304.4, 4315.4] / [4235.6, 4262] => 18.1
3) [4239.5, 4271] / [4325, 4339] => 8.6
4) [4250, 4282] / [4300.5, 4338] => 12.2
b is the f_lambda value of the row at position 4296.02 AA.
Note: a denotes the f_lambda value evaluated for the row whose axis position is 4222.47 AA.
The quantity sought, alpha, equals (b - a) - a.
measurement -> -4.0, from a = 6.89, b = 9.802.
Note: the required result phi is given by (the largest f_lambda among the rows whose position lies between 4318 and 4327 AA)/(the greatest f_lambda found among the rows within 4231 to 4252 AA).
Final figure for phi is 0.77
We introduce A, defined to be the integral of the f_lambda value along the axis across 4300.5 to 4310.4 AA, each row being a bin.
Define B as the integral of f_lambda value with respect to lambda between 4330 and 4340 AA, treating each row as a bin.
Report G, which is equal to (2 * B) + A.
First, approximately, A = 64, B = 95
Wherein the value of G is 254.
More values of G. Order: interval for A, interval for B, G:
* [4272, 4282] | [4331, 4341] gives 272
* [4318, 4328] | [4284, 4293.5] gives 259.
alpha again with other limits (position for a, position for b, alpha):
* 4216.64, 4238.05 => -3.0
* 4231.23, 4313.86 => -12.2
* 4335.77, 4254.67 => -7.7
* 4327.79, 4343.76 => -5.8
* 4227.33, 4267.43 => -9.1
